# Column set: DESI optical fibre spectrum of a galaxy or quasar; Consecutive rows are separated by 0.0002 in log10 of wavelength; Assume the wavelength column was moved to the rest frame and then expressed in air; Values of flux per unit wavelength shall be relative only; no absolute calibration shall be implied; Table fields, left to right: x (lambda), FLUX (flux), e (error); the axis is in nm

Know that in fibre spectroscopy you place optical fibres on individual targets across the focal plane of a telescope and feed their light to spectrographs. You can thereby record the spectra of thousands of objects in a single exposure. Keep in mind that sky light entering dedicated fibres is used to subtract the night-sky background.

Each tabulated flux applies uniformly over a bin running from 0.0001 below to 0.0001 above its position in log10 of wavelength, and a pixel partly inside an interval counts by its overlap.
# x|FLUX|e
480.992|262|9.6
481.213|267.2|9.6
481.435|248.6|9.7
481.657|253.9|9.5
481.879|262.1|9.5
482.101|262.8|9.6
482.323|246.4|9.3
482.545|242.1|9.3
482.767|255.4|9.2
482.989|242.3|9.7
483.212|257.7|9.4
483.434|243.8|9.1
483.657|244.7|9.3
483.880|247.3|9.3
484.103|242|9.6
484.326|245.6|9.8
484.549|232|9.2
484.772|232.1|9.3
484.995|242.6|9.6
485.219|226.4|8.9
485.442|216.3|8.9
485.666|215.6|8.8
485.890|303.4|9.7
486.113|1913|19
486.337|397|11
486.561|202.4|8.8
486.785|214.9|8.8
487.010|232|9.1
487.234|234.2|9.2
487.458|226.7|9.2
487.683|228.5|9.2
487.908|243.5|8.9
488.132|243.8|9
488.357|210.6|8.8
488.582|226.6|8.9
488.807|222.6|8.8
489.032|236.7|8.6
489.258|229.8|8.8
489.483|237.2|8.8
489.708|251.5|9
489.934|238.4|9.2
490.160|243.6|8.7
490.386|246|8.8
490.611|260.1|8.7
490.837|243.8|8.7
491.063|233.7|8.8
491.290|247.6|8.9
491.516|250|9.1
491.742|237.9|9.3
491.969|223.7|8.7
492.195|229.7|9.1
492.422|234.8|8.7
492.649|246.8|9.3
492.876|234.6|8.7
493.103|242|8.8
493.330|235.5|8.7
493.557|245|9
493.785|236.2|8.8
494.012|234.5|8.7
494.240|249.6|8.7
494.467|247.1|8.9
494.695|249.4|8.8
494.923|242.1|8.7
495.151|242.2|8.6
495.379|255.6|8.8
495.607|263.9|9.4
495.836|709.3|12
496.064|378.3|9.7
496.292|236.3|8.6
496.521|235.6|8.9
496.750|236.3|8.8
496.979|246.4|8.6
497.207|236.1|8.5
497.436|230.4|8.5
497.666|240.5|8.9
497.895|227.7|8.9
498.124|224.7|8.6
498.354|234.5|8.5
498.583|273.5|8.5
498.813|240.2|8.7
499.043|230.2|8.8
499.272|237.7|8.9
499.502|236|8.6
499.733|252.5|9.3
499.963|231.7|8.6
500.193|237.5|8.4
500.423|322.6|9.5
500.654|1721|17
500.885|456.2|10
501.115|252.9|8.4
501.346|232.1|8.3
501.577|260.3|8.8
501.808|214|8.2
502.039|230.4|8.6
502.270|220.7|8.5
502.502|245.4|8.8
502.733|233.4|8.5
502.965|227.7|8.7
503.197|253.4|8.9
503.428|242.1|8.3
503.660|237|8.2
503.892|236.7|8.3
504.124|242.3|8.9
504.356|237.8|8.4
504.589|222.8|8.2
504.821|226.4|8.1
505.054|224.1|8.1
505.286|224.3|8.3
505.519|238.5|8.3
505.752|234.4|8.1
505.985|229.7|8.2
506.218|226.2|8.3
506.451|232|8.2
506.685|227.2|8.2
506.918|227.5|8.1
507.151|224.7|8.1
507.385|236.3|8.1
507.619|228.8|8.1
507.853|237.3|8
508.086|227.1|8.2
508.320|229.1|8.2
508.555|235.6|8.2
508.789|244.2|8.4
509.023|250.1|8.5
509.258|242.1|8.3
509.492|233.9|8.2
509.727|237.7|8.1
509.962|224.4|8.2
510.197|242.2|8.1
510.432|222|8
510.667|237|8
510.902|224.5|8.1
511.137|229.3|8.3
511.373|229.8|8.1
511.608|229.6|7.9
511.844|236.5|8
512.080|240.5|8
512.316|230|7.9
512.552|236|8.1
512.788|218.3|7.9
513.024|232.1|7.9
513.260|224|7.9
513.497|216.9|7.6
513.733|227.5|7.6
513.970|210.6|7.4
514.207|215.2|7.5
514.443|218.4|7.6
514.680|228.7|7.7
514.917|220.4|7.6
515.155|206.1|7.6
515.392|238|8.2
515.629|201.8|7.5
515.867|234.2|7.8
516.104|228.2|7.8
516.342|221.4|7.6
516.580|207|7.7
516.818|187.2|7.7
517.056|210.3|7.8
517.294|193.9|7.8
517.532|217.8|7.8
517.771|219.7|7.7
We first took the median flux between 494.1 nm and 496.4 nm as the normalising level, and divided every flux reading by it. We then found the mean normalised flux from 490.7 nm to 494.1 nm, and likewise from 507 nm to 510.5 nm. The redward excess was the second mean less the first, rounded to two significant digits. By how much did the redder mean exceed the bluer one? -0.016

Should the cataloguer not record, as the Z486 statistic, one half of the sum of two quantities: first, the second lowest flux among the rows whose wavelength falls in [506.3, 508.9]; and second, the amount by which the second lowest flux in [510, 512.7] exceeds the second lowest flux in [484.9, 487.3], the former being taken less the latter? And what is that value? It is 118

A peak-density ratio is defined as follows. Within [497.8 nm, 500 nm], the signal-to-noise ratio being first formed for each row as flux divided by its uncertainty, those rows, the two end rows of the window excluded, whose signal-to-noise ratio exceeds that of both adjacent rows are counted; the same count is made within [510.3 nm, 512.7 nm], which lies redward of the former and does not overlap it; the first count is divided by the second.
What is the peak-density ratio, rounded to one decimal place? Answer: 1.0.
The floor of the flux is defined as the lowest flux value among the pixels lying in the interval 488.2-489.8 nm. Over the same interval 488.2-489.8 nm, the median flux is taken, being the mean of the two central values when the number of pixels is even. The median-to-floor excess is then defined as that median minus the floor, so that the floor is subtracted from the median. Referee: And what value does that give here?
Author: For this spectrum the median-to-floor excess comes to 19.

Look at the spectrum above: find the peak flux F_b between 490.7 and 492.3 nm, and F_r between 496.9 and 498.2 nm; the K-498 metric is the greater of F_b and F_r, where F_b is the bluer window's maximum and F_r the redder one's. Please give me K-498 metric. 250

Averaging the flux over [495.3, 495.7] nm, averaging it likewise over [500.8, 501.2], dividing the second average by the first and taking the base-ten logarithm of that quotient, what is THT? 0.14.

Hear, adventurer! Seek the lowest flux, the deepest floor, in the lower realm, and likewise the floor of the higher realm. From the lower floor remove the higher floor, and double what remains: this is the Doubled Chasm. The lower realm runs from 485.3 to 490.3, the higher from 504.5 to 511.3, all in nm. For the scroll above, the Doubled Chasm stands -39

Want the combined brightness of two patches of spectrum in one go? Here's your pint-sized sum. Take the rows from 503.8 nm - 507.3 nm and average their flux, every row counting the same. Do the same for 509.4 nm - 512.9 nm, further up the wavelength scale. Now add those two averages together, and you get 462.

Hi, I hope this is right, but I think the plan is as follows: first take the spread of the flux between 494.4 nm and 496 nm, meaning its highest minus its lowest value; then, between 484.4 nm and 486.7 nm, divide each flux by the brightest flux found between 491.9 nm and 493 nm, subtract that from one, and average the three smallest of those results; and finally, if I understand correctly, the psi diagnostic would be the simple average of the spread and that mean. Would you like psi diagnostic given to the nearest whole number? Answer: 232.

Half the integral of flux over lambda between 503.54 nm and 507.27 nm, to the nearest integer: 430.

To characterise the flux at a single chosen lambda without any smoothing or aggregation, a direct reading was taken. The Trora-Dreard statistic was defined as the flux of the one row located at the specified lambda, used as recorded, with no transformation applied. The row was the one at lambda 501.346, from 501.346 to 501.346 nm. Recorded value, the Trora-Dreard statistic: 232.1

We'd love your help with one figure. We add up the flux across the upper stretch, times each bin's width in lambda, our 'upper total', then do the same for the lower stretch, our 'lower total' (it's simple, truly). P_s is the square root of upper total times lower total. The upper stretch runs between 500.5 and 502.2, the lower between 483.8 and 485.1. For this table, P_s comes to 500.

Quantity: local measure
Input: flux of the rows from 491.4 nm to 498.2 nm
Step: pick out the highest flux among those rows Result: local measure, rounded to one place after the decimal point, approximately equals 709.3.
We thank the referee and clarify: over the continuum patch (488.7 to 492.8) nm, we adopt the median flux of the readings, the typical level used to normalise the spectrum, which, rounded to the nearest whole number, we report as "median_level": 238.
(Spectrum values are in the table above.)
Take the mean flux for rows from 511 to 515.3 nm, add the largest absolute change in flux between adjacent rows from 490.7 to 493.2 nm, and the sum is 239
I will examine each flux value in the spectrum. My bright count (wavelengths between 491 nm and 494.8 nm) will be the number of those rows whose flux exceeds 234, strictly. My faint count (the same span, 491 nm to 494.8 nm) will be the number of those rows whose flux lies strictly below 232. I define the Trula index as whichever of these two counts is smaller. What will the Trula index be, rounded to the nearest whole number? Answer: 2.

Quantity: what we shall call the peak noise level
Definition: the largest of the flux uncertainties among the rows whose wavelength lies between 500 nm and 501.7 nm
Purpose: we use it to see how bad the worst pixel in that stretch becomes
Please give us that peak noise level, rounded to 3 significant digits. 17.0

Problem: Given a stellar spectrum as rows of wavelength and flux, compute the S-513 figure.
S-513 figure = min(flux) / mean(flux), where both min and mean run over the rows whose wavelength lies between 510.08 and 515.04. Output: 0.927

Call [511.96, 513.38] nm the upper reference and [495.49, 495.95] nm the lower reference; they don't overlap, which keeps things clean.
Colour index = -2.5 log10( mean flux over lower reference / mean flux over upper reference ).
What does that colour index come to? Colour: -0.81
